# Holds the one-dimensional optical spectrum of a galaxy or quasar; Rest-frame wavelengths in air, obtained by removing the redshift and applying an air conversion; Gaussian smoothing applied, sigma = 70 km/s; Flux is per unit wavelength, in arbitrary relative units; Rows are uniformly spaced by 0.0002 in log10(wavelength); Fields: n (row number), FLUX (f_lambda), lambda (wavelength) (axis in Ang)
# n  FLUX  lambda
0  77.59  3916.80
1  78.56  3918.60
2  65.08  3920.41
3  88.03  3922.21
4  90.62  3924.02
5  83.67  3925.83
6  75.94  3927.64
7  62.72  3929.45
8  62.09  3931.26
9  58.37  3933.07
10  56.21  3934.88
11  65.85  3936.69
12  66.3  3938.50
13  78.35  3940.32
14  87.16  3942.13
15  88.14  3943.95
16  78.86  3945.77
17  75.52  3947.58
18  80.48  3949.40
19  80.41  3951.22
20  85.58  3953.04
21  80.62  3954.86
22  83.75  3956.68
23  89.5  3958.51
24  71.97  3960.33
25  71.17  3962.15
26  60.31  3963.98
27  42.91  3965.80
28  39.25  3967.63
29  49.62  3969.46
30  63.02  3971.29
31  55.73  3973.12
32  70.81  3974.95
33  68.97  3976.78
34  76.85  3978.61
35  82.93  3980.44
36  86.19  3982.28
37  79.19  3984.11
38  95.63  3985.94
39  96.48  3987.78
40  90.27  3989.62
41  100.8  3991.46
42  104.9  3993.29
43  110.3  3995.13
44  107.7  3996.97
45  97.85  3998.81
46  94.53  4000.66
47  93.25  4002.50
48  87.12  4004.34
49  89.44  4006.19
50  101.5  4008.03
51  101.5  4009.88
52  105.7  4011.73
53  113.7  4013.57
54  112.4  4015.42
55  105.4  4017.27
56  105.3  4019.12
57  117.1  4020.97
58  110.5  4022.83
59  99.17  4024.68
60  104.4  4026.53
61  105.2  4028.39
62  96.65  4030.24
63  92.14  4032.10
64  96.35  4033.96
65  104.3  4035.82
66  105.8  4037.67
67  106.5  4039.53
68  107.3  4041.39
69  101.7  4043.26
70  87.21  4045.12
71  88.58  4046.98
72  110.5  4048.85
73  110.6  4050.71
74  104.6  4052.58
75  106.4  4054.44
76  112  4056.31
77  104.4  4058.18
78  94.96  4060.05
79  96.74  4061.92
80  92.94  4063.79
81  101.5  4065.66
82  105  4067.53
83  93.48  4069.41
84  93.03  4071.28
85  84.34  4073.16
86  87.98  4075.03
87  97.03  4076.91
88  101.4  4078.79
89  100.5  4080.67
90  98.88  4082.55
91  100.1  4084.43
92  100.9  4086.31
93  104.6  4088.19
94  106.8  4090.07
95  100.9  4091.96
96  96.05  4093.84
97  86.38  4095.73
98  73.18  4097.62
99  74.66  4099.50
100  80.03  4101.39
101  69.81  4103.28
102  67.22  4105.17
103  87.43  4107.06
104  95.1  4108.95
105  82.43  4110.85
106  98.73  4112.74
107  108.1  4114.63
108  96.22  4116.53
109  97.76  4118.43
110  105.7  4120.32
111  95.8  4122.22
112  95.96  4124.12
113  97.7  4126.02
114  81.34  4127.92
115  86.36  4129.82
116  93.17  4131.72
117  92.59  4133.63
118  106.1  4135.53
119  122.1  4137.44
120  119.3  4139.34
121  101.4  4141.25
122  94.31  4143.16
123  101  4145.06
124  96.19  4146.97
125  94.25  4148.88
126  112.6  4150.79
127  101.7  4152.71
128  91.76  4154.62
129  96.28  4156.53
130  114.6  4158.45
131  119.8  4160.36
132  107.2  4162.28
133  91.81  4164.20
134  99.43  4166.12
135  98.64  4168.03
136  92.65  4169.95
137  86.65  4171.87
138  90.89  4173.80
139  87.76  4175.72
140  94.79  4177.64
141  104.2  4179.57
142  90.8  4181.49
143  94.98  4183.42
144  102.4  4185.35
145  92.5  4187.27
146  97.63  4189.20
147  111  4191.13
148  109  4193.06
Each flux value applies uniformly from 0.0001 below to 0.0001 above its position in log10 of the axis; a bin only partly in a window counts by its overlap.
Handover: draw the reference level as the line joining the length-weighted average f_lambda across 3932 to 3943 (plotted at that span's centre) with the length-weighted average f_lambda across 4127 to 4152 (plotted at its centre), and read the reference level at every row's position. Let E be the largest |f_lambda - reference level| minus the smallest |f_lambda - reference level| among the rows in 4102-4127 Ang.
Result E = 27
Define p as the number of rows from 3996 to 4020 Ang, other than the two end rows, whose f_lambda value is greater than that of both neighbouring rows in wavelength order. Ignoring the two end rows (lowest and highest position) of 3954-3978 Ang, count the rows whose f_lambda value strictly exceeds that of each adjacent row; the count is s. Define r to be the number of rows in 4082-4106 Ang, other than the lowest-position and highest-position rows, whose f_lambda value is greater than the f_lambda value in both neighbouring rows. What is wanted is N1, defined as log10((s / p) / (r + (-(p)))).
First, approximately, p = 1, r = 2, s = 3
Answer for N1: 0.5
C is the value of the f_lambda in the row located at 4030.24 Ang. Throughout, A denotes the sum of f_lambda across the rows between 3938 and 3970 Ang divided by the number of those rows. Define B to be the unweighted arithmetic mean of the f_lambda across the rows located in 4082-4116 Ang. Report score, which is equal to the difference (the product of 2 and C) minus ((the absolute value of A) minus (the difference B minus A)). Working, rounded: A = 73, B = 91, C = 96.65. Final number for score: 138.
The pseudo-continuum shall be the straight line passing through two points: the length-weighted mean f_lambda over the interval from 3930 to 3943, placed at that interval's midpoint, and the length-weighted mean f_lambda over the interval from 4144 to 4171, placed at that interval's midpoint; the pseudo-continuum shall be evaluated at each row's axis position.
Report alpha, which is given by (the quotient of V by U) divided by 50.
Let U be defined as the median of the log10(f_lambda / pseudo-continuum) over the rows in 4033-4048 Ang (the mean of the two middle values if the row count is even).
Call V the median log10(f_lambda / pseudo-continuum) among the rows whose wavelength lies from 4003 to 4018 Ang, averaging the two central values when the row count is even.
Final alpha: 0.03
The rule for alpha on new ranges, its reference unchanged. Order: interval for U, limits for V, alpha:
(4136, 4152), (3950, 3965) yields 0.13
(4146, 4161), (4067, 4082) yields -0.13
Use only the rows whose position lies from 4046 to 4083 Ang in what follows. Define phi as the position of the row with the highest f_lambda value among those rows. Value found 4056.31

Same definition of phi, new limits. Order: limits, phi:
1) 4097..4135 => 4114.63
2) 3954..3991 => 3987.78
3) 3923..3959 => 3924.02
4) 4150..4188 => 4160.36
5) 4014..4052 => 4020.97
